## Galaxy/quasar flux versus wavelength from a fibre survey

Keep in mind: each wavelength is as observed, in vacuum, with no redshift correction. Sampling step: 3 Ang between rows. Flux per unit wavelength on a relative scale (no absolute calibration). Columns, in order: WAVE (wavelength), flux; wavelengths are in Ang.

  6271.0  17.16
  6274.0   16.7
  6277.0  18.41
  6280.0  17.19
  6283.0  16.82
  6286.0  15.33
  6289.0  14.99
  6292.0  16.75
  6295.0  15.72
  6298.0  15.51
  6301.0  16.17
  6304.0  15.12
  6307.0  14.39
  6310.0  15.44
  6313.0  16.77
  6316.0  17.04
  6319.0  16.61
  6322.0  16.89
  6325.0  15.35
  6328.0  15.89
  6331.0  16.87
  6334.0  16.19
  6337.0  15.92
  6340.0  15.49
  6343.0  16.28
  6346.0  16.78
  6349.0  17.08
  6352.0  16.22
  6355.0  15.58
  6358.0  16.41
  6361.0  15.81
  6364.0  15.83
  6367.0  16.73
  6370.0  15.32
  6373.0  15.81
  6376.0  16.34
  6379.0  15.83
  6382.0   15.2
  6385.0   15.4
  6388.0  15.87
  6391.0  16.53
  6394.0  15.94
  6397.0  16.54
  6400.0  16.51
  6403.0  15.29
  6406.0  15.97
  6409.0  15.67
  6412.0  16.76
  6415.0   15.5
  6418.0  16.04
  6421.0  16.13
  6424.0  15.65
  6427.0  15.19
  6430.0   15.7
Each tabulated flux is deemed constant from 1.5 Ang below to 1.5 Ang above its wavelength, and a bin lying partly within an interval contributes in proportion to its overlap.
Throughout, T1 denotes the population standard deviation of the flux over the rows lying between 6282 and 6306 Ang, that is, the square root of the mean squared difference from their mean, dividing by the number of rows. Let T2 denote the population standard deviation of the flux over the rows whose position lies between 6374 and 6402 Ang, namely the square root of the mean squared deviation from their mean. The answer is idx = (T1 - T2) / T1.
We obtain 0.3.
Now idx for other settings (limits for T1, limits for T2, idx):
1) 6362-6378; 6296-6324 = -0.8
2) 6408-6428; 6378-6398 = 0.0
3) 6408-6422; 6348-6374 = -0.2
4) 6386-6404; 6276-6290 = -1.7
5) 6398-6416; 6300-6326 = -0.7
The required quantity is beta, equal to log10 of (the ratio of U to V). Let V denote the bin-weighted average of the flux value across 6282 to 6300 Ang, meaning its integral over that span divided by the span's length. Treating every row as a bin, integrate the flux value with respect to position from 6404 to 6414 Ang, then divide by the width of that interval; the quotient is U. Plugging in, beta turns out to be 0.0061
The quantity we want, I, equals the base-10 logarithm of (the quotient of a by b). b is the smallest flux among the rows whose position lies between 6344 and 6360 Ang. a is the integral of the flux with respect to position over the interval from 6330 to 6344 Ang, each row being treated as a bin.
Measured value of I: 1.16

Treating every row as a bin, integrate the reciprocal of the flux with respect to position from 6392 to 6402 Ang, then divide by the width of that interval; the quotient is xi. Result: 0.0614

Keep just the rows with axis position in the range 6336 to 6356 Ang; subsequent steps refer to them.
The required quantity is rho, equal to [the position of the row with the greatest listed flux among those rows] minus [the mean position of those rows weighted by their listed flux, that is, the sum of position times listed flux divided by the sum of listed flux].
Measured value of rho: 3.0 Ang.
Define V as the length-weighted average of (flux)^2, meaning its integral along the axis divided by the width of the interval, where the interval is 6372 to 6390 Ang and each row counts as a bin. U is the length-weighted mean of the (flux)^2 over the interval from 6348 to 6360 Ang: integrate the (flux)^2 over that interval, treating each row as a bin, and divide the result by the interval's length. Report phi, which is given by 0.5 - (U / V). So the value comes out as -0.57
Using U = 265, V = 249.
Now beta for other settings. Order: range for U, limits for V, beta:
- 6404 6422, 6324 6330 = 0.0066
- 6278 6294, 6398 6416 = 0.0078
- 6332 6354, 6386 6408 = 0.0056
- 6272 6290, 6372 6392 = 0.0213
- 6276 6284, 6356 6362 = 0.0354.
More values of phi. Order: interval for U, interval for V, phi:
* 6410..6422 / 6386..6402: -0.48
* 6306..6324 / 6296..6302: -0.56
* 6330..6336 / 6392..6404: -0.54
